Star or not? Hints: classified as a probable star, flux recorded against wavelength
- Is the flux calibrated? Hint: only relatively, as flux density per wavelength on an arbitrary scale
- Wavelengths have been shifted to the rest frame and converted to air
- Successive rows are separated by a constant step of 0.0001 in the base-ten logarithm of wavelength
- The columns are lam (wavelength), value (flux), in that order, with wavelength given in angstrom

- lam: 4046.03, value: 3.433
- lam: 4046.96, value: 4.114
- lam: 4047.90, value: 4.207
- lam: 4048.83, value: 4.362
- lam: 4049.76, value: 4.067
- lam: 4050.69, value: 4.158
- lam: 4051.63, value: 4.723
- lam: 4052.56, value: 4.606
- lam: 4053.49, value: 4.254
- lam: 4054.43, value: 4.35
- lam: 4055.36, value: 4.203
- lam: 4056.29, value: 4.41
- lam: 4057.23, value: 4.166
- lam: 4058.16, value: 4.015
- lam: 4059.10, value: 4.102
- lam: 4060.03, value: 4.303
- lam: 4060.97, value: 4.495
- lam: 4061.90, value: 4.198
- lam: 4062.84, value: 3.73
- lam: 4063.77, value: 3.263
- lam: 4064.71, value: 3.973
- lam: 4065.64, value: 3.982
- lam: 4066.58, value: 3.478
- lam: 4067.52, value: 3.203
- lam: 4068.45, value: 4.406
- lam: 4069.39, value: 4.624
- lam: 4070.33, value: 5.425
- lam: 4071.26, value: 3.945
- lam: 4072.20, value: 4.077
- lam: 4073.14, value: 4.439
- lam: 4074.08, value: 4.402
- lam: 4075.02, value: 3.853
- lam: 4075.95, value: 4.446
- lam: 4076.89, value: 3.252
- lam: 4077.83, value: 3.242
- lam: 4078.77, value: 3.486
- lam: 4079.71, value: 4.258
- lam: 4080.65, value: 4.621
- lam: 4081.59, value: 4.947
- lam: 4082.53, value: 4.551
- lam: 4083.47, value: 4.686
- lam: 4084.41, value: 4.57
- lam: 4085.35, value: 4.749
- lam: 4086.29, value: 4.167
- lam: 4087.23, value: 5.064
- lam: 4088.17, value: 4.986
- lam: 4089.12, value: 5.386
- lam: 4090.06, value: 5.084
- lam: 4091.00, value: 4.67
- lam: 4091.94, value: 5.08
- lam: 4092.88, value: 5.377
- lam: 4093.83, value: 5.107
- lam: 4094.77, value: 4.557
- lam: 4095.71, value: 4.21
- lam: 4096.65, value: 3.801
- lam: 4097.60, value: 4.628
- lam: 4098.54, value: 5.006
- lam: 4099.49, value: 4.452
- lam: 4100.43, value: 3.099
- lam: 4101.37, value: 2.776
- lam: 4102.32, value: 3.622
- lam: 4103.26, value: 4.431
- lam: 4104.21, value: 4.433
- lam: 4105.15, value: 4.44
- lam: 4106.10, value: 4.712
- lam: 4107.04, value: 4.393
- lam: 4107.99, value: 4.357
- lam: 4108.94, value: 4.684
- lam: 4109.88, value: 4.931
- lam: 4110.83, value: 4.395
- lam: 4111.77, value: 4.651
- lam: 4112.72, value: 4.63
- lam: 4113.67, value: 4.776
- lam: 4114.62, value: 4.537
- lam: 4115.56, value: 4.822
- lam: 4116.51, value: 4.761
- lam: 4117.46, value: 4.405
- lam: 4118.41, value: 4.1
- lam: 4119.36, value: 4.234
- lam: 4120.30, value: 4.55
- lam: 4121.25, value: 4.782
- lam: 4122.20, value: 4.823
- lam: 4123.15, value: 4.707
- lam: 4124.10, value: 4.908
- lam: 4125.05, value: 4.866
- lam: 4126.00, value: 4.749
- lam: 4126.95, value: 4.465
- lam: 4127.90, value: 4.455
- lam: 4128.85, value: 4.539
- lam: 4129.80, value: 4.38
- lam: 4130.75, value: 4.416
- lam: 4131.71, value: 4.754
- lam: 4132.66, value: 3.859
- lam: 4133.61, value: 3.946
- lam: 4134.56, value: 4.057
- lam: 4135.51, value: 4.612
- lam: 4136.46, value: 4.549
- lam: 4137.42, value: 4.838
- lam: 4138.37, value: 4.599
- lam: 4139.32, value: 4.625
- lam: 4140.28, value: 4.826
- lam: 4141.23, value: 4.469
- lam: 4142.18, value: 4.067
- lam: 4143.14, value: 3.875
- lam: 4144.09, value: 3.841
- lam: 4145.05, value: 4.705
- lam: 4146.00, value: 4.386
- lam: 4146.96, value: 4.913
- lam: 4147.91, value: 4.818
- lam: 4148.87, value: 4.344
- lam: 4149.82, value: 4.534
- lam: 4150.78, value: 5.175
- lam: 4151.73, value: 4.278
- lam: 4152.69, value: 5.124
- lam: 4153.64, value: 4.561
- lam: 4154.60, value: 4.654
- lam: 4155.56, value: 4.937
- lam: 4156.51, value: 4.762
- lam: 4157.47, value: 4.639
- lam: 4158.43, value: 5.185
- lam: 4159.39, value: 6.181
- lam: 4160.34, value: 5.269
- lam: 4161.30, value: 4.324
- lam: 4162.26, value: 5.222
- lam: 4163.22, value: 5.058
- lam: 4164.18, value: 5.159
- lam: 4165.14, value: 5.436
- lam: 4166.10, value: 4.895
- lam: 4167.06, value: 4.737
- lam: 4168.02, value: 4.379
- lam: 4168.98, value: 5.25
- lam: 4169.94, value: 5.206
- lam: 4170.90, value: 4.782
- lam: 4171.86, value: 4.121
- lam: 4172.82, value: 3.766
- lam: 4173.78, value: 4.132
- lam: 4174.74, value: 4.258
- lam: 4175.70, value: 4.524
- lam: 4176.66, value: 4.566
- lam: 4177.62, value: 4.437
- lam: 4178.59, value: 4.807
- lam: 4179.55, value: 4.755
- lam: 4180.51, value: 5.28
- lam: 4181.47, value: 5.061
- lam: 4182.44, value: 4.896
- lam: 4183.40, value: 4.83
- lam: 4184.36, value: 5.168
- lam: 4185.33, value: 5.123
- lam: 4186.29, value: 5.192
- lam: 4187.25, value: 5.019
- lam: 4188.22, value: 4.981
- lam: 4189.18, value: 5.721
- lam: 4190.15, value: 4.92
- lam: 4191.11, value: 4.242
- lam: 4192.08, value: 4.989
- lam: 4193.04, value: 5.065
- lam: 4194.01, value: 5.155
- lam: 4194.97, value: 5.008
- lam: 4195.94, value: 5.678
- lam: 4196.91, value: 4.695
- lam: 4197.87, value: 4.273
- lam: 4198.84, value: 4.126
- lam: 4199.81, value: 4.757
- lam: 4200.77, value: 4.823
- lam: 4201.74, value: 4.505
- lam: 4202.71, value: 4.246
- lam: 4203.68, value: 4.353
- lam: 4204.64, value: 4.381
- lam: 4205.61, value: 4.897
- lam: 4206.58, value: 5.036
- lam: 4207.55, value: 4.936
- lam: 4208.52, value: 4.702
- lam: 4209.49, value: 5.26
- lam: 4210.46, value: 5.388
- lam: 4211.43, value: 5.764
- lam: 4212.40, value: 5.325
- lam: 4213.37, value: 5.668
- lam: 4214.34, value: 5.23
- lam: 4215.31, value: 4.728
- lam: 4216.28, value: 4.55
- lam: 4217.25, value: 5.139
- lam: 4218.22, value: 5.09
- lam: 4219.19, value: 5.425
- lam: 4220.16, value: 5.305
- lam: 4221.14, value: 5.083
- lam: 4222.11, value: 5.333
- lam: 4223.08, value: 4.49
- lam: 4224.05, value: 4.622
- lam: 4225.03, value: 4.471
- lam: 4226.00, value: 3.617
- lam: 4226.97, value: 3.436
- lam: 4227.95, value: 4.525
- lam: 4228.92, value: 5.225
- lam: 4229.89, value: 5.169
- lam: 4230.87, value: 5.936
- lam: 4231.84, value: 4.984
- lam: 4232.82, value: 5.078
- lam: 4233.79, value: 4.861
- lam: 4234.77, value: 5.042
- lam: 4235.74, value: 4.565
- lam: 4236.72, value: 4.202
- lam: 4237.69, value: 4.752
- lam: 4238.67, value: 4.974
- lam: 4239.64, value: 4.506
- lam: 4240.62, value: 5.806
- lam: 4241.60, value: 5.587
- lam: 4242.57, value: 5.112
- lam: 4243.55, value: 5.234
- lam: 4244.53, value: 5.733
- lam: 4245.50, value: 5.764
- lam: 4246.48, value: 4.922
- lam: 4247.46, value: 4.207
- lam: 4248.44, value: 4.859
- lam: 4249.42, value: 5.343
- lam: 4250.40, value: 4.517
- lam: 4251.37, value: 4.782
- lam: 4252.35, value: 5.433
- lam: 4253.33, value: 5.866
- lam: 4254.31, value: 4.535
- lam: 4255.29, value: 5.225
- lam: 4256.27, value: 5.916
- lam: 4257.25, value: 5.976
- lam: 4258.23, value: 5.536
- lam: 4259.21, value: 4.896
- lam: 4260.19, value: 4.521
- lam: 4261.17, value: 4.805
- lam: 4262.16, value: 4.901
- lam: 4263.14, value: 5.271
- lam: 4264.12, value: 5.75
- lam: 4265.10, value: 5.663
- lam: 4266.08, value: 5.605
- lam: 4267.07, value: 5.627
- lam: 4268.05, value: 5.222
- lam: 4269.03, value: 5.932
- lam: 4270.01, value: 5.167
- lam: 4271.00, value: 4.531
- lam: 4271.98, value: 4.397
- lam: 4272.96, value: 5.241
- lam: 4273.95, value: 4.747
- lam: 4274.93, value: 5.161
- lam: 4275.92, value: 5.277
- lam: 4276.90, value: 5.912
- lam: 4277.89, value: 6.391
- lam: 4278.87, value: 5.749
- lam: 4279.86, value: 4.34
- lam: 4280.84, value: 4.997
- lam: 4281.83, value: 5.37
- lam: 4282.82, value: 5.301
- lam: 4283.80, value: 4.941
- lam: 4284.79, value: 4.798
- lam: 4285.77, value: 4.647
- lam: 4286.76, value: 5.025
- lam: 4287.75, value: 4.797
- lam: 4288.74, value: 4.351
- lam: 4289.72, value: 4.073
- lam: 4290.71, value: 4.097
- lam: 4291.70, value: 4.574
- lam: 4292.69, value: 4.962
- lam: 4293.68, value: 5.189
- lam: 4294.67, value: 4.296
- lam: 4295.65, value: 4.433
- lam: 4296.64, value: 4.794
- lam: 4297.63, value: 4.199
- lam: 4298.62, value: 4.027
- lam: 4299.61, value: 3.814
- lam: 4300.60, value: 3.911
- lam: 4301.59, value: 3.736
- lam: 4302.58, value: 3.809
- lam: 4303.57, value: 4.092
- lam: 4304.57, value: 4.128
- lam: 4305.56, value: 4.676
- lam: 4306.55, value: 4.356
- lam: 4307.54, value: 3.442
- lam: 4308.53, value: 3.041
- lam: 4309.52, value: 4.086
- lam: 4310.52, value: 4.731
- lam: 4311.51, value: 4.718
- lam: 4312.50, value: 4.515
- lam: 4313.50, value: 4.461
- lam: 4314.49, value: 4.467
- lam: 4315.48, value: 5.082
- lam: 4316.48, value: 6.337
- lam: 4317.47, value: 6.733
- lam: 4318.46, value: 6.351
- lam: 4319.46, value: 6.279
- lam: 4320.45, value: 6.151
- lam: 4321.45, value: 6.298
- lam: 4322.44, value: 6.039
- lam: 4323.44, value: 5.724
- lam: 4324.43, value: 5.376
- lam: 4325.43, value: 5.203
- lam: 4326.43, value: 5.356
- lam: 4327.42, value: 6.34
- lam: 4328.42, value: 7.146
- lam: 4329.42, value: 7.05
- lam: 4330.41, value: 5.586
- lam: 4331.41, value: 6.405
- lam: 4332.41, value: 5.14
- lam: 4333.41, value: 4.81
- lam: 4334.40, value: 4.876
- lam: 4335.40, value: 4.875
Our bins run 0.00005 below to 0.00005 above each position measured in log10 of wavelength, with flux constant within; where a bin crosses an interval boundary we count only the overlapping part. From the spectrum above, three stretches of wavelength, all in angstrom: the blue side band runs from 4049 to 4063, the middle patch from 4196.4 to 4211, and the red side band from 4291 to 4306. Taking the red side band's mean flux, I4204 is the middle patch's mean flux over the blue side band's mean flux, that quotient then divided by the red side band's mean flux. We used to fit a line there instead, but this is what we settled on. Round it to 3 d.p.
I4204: 0.256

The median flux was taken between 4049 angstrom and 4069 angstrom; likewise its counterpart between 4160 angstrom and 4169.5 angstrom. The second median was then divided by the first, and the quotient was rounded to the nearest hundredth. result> 1.23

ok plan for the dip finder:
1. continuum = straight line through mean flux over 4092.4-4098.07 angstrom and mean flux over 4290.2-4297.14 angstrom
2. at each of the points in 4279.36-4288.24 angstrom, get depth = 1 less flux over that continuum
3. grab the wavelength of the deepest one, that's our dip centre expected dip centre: 4279.86 angstrom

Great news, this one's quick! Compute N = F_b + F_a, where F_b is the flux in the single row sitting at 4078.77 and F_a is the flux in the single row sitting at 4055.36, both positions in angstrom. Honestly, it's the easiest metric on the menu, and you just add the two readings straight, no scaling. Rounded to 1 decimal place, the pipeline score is 7.7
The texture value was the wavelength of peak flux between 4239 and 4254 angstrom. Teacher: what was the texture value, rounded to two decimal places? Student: 4253.33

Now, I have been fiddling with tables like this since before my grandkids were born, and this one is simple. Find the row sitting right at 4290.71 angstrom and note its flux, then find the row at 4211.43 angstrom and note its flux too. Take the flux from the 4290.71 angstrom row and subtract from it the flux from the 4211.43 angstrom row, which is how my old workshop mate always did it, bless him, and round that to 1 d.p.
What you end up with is -1.7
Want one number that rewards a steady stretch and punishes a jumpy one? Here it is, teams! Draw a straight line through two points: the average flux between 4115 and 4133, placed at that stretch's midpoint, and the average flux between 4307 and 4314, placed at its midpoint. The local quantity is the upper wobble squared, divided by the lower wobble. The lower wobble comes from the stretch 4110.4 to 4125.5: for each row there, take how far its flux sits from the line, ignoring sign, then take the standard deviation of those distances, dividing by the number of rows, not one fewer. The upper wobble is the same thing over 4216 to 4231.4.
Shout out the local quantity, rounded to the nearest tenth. 1.3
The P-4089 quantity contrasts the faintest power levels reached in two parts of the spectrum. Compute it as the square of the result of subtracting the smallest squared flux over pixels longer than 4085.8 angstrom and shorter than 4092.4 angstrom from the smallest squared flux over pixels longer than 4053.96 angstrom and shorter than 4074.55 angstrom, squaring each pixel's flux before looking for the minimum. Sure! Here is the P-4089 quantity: 50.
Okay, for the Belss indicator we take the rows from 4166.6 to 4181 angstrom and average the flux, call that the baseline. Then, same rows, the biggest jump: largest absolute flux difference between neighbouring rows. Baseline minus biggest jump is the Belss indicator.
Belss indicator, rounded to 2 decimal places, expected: 3.73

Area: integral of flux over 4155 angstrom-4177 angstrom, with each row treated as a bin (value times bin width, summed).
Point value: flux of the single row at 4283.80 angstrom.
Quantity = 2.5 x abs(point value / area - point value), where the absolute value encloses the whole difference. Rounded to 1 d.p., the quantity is 12.2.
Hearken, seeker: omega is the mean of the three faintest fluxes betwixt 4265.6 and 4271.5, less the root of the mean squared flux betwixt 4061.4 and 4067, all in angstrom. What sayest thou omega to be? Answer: 1.2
